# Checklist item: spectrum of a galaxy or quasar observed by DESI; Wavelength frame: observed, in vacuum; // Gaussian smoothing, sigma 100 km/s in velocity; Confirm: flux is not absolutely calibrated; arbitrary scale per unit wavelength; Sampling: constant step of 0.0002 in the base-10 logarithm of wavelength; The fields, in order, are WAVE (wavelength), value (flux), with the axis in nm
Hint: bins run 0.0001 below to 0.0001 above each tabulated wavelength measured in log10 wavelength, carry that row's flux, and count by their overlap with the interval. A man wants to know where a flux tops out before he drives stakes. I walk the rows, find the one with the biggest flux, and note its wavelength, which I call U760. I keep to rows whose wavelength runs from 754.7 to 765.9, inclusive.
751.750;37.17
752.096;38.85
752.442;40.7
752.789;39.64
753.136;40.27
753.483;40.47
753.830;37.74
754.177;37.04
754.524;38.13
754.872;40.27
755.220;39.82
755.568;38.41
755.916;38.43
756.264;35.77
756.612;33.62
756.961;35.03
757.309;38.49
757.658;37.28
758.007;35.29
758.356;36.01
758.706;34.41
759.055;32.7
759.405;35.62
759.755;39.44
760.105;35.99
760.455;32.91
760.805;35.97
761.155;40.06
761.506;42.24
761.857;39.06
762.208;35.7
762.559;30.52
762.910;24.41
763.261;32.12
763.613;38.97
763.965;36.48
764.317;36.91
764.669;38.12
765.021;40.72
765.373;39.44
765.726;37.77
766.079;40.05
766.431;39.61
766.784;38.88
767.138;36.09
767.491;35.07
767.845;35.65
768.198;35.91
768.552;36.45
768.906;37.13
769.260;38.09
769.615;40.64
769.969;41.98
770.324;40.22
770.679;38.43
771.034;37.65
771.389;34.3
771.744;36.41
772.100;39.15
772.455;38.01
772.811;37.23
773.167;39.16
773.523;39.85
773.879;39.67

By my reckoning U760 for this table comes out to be 761.506 nm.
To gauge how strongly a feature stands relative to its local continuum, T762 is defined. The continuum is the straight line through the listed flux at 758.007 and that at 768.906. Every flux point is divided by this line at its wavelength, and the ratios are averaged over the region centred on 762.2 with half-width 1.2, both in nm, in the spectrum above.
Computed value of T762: 0.97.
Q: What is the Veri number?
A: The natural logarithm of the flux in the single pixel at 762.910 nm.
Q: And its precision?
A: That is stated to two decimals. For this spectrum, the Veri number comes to 3.19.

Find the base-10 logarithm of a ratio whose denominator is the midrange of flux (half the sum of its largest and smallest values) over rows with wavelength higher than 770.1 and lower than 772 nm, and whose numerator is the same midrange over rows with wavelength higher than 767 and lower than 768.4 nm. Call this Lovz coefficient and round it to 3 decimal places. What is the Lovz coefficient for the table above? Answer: -0.020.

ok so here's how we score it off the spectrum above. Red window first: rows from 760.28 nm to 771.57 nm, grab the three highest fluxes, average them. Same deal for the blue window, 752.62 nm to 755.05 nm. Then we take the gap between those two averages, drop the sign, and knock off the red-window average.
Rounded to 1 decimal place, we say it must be -40.3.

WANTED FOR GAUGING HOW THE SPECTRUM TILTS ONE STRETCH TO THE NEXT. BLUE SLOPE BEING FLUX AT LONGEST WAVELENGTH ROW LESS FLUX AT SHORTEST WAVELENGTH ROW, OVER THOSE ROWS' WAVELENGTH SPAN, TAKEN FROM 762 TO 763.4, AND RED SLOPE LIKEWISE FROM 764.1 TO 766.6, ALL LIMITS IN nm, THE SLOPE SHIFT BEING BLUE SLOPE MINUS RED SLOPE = -5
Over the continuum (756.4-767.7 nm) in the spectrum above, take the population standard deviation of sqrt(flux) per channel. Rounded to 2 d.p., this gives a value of 0.30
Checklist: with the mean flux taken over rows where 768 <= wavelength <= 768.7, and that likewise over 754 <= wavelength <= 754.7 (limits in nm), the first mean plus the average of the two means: 73.1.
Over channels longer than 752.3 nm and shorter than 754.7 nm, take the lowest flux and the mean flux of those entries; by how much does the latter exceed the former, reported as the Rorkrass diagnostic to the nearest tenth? 2.1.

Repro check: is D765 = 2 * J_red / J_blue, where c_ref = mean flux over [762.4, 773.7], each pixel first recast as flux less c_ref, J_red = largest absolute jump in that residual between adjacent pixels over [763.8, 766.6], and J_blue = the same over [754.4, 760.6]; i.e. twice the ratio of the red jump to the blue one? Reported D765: 1.36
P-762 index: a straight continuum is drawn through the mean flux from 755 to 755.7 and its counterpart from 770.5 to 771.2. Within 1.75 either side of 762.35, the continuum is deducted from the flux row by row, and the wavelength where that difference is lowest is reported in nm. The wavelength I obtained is 762.910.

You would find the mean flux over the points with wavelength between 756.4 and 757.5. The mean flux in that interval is 36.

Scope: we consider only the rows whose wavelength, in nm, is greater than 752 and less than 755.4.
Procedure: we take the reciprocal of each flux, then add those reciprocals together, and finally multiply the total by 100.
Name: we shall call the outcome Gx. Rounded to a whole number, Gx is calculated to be 25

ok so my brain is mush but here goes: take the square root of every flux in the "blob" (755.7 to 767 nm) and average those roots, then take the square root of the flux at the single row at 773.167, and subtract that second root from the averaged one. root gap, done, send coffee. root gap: -0.22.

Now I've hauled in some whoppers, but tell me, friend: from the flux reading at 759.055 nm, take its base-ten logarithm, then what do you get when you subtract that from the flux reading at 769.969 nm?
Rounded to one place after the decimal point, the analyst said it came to 40.5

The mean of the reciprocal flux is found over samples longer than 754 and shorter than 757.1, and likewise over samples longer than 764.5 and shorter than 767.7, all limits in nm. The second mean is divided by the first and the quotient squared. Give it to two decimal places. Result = 0.95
